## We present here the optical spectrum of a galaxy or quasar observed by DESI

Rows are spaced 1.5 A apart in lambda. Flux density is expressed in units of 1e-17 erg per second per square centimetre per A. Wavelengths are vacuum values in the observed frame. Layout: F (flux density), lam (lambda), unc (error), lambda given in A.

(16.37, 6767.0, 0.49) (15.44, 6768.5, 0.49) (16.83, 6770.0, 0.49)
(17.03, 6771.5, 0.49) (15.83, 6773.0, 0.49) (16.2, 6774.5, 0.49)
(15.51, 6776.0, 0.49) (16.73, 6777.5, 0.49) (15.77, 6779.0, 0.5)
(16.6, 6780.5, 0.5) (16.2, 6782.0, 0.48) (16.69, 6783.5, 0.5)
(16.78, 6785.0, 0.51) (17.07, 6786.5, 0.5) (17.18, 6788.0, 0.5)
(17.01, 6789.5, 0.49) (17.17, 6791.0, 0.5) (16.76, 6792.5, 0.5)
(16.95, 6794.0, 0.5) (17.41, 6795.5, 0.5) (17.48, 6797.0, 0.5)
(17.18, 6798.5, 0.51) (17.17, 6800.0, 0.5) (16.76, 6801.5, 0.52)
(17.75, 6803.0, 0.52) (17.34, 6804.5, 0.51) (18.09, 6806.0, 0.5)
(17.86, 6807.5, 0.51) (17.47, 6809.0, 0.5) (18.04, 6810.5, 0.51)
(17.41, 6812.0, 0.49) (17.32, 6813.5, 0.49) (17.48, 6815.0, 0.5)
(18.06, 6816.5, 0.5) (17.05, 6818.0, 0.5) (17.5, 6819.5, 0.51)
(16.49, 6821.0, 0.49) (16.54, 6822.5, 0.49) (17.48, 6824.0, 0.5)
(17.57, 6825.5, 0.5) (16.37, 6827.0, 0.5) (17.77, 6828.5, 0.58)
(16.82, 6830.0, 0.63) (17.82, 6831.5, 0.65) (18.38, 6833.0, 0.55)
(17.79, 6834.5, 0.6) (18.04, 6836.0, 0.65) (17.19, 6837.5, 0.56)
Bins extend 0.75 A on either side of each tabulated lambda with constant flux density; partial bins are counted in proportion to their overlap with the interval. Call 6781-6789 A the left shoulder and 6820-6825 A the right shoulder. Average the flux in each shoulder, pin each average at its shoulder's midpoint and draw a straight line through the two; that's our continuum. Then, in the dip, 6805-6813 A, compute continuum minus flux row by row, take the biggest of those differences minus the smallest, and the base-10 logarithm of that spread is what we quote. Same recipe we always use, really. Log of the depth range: -0.16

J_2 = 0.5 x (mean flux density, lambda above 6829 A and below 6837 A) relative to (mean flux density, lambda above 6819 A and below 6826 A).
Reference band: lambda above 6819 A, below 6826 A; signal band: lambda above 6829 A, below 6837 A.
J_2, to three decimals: 0.519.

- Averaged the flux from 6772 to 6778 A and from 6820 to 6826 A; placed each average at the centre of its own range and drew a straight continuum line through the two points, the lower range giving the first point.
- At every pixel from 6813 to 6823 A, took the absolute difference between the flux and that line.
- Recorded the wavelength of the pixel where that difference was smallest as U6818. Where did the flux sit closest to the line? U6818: 6818.0 A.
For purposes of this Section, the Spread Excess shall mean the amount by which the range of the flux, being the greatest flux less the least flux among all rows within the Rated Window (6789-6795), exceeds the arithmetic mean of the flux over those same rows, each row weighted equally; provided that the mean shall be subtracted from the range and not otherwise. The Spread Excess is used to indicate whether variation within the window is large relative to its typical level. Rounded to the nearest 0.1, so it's -16.6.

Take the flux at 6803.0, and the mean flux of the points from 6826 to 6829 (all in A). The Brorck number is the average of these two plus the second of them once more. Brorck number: 34.5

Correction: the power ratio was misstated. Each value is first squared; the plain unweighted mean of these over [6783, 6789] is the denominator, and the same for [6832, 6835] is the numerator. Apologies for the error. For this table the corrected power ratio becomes 1.14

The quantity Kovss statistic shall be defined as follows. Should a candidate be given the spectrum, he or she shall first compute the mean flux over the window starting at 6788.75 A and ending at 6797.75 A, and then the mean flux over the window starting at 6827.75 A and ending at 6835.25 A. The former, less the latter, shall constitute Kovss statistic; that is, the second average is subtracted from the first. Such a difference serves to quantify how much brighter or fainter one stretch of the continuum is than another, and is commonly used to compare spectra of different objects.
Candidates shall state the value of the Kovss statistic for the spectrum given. -0.59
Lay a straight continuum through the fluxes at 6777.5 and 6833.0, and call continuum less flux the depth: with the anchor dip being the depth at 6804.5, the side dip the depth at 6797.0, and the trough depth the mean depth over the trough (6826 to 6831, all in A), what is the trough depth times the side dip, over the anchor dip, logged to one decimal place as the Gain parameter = -1.1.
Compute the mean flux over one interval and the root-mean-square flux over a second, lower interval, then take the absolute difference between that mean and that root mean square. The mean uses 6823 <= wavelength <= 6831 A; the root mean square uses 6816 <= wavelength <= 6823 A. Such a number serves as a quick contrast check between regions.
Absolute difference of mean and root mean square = 0.1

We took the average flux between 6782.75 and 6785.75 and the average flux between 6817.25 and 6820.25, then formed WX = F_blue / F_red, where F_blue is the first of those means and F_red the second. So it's 0.97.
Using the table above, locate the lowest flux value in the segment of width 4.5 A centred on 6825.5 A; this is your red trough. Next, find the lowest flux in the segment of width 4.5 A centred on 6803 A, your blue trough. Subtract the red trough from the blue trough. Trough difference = 0.4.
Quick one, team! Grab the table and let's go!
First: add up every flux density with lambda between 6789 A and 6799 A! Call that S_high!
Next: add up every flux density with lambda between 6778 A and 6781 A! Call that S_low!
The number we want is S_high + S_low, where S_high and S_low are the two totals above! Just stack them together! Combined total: 152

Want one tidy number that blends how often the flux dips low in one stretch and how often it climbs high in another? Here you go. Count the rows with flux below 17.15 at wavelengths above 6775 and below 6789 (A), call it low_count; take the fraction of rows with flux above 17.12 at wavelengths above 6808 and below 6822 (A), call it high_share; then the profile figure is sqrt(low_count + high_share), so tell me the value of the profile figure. 2.96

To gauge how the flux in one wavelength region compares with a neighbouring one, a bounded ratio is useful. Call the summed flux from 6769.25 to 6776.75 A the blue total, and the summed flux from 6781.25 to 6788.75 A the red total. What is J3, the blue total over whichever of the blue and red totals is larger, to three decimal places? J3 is 0.970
